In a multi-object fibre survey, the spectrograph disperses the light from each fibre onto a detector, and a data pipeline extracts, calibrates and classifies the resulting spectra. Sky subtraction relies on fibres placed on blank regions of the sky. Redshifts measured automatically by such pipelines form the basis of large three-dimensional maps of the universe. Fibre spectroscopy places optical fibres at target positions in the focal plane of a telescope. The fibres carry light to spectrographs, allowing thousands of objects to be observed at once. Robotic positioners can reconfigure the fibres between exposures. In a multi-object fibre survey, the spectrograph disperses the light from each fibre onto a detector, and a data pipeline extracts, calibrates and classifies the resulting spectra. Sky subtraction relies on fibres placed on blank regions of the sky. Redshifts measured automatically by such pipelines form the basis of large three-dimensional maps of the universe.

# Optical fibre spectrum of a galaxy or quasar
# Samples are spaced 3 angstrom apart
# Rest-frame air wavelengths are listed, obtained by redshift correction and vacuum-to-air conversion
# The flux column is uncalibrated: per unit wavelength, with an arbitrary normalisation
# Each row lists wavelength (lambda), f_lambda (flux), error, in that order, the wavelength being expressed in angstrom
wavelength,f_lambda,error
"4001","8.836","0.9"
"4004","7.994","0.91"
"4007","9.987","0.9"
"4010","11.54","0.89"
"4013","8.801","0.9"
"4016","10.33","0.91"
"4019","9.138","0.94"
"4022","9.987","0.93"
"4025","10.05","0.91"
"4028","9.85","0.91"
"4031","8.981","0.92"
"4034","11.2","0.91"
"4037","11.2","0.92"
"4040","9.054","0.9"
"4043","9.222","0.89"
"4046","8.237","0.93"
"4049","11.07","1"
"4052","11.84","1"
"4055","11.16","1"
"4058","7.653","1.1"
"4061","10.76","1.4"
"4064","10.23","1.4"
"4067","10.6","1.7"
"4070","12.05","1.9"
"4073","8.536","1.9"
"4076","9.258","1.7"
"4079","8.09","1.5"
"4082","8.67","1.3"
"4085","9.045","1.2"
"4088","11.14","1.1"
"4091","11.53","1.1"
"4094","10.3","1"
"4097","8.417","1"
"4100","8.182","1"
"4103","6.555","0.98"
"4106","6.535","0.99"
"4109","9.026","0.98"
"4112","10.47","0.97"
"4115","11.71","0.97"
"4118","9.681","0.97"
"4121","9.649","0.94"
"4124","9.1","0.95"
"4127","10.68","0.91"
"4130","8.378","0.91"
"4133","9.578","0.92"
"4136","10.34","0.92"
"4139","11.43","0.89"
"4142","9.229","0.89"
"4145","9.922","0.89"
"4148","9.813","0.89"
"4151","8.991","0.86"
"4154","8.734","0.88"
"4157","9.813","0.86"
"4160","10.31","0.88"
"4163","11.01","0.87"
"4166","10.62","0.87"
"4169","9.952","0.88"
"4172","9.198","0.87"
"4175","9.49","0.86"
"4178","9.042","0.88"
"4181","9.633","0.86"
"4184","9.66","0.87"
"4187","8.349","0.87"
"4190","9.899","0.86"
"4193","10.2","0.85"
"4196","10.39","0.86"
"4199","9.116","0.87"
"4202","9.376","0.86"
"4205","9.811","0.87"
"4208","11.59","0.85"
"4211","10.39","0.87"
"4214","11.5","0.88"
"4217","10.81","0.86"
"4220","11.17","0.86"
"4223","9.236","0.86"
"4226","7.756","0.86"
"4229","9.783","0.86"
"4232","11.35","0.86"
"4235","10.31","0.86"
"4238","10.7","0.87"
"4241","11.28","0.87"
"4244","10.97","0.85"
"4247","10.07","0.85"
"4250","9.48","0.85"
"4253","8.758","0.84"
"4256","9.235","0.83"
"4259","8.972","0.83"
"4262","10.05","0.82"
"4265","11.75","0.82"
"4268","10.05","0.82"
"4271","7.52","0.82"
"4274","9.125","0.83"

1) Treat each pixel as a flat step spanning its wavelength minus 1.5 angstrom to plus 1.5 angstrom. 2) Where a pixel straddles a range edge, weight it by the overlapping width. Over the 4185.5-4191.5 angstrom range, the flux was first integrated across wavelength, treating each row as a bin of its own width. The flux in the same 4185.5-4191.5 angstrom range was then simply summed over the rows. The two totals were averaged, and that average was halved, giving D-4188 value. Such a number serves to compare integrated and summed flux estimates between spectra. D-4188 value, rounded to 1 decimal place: 18.2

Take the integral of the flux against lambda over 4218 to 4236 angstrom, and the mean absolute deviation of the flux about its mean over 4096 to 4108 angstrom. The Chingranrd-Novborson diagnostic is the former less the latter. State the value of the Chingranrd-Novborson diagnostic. 178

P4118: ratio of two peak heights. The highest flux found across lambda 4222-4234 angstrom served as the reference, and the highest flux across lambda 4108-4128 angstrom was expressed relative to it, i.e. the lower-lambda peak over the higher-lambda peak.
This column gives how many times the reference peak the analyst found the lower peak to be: 1.03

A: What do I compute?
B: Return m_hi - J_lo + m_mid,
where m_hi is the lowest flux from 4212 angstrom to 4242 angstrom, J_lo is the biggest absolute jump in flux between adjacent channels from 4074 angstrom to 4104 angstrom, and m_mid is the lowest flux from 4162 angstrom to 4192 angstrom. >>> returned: 14.0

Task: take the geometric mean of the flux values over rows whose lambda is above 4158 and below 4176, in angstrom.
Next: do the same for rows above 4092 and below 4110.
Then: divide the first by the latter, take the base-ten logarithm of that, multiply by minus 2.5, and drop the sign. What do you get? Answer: 0.242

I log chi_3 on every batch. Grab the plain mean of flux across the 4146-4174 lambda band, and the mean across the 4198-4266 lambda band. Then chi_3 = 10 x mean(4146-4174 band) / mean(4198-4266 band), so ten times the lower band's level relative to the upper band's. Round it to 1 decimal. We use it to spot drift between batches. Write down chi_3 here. 9.7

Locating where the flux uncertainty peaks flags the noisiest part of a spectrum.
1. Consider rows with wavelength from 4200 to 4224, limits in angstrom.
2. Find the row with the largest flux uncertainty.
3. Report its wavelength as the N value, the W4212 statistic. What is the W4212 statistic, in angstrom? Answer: 4214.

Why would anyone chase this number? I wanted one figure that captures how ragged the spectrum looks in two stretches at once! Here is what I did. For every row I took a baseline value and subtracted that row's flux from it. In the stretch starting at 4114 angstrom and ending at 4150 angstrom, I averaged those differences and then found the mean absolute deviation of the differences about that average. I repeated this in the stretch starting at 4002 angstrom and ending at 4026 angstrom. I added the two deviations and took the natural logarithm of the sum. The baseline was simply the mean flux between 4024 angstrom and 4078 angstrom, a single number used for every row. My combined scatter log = 0.43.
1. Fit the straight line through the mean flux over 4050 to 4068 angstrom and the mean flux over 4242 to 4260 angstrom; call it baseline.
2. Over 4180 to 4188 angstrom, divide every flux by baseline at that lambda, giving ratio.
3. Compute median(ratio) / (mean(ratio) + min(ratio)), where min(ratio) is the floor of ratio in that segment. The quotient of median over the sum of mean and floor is 0.55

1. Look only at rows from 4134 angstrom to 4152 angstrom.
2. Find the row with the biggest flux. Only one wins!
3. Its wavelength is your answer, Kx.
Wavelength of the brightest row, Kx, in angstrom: 4139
